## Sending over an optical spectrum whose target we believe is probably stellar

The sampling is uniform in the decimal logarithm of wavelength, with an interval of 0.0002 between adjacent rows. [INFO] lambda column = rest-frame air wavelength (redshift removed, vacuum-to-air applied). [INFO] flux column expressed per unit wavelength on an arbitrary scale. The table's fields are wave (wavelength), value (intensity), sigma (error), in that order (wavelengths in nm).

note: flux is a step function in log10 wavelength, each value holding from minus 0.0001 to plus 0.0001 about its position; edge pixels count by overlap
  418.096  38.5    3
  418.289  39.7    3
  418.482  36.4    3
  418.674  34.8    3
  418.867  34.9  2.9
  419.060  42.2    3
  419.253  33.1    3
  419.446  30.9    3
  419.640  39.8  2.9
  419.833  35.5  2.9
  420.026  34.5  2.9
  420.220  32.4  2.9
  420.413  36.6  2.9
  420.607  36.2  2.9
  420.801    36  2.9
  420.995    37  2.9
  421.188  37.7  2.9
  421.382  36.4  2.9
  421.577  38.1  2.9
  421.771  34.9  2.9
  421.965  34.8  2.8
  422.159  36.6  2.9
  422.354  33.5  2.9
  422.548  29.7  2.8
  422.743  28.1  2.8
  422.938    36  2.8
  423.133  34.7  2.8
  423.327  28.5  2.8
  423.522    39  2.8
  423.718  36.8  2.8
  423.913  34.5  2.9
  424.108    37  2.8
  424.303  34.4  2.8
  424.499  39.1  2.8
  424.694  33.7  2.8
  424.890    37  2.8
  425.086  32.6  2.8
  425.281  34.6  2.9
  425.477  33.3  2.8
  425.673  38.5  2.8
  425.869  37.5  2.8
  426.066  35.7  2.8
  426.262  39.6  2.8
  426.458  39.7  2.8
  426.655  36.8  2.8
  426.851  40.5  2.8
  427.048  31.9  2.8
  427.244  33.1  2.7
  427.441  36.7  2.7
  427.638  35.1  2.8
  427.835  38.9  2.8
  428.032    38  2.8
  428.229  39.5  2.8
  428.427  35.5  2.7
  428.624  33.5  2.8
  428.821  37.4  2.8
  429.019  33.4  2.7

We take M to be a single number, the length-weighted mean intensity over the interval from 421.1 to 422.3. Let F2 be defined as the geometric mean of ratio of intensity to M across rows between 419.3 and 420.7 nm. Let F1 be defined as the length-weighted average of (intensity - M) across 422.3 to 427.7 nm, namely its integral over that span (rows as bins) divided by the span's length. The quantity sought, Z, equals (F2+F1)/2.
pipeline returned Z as 0.0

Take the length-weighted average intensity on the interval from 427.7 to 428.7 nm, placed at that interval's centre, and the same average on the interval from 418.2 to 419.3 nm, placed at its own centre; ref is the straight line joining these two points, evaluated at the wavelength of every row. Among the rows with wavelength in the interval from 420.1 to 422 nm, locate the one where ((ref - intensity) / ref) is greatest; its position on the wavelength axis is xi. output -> 420.220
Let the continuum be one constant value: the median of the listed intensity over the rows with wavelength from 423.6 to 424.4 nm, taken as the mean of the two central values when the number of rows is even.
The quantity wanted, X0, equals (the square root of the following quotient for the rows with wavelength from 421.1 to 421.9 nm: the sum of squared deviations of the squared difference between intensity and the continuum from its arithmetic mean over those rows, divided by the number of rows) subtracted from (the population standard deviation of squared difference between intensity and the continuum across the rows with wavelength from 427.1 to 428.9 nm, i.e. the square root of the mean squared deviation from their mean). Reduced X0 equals 2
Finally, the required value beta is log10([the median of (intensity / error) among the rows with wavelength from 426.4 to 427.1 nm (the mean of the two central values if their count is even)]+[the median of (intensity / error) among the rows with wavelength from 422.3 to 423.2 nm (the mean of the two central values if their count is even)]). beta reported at 1.40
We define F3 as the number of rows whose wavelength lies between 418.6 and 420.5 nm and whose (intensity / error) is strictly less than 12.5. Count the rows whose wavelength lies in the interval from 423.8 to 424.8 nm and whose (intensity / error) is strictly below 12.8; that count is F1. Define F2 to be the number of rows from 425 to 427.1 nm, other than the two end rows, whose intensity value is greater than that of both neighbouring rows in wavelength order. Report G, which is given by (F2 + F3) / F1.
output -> 3.7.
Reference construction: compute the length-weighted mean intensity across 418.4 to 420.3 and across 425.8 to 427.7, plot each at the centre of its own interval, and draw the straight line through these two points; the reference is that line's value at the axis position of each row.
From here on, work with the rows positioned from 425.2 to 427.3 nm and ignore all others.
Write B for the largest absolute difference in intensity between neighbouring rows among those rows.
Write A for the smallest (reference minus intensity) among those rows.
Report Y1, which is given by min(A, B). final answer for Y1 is -3.8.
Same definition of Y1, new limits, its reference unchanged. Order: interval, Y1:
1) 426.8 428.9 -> -3.8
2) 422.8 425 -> -2.9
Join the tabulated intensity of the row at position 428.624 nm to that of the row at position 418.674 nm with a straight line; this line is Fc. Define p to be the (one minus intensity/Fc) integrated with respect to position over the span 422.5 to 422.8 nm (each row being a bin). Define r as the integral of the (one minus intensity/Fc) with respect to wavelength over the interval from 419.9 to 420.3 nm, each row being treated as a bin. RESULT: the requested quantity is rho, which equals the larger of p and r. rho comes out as 0.047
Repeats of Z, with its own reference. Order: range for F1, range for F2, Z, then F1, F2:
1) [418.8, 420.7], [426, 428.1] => 0.2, -0.66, 1.01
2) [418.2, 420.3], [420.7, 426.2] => 0.3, -0.43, 0.97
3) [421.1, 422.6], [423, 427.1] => 0.0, -0.92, 0.99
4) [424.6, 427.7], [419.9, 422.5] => 0.4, -0.25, 0.98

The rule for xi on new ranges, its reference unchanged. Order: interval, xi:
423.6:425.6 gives 425.086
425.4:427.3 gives 427.048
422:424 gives 422.743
